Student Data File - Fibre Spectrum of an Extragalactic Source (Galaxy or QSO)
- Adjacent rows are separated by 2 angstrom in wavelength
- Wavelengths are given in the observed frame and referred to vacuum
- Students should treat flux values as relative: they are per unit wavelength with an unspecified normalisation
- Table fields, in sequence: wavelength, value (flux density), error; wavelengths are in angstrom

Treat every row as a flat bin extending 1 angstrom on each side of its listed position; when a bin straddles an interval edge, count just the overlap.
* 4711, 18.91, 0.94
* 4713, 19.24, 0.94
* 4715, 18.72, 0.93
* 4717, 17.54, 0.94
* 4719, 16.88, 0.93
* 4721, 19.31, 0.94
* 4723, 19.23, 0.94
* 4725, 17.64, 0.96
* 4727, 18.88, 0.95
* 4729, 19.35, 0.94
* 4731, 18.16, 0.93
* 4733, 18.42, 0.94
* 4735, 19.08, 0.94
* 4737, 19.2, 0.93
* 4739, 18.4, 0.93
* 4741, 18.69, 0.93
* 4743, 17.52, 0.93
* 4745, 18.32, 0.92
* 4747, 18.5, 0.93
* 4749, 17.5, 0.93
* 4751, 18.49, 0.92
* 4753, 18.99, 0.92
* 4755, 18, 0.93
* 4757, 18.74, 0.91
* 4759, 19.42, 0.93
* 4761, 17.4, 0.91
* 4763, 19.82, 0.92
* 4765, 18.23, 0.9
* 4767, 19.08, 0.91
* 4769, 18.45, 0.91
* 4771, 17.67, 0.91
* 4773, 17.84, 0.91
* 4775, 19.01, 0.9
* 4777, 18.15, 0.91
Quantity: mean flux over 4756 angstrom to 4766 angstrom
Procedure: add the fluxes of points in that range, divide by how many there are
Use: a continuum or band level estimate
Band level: 18.72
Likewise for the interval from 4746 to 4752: 18.16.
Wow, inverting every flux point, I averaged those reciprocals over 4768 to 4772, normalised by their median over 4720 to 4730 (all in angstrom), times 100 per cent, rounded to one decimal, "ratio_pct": 106.5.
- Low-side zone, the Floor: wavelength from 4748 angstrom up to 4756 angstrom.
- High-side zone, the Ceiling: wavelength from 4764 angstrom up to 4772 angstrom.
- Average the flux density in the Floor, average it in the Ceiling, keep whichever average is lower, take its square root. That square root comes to 4.27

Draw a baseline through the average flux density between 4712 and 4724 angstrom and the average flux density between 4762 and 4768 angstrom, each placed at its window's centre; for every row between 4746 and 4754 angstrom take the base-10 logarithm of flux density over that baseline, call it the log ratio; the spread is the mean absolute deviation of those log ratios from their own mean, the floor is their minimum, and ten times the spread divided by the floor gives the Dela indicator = -3.2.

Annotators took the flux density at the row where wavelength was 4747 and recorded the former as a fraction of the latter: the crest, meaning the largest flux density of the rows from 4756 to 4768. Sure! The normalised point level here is 0.93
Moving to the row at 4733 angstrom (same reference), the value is 0.93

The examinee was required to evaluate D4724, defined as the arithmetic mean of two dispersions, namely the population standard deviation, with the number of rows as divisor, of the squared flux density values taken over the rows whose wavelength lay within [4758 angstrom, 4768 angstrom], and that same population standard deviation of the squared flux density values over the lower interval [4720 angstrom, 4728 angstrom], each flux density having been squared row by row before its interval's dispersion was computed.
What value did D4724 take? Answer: 29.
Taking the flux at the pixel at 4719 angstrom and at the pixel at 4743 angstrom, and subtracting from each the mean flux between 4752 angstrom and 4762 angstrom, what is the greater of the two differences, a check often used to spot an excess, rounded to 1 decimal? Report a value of -1.0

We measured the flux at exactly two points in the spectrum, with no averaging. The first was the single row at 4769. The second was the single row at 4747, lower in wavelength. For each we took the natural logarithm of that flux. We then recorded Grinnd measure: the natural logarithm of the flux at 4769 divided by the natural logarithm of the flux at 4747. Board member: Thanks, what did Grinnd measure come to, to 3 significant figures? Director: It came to 0.999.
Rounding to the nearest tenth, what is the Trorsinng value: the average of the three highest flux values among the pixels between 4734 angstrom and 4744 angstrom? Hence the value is 19.0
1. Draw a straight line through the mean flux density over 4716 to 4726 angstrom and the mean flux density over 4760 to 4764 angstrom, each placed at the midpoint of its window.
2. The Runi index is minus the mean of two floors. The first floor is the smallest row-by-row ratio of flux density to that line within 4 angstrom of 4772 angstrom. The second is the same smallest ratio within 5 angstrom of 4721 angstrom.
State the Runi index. -0.938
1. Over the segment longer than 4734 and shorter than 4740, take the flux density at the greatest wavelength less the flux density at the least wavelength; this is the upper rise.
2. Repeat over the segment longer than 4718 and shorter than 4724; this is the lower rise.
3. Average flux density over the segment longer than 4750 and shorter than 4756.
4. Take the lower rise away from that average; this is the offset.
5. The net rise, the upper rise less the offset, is -16.8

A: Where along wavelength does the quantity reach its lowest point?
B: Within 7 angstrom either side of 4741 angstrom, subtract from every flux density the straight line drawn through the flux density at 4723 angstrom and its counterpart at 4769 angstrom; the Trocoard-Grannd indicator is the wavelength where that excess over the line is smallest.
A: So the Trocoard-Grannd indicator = 4743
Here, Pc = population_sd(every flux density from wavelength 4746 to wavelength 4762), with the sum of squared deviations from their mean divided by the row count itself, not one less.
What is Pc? 0.66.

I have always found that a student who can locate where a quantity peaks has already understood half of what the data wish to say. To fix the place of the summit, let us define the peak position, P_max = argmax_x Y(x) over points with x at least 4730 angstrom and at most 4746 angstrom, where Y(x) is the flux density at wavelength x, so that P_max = 4737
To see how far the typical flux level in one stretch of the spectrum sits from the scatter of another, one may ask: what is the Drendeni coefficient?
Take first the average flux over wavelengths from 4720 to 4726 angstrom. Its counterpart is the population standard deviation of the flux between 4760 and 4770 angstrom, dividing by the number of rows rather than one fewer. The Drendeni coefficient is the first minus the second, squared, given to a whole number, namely 321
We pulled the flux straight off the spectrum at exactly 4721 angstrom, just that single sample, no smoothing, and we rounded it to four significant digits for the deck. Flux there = 19.31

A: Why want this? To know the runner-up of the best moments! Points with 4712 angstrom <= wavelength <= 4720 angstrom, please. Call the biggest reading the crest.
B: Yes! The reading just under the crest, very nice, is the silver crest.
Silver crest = 18.72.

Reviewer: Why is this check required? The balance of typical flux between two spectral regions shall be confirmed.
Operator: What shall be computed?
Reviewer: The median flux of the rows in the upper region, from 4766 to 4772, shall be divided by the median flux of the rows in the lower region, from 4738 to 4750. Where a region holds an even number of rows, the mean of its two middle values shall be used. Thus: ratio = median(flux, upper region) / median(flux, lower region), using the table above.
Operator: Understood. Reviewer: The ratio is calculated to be 1.00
